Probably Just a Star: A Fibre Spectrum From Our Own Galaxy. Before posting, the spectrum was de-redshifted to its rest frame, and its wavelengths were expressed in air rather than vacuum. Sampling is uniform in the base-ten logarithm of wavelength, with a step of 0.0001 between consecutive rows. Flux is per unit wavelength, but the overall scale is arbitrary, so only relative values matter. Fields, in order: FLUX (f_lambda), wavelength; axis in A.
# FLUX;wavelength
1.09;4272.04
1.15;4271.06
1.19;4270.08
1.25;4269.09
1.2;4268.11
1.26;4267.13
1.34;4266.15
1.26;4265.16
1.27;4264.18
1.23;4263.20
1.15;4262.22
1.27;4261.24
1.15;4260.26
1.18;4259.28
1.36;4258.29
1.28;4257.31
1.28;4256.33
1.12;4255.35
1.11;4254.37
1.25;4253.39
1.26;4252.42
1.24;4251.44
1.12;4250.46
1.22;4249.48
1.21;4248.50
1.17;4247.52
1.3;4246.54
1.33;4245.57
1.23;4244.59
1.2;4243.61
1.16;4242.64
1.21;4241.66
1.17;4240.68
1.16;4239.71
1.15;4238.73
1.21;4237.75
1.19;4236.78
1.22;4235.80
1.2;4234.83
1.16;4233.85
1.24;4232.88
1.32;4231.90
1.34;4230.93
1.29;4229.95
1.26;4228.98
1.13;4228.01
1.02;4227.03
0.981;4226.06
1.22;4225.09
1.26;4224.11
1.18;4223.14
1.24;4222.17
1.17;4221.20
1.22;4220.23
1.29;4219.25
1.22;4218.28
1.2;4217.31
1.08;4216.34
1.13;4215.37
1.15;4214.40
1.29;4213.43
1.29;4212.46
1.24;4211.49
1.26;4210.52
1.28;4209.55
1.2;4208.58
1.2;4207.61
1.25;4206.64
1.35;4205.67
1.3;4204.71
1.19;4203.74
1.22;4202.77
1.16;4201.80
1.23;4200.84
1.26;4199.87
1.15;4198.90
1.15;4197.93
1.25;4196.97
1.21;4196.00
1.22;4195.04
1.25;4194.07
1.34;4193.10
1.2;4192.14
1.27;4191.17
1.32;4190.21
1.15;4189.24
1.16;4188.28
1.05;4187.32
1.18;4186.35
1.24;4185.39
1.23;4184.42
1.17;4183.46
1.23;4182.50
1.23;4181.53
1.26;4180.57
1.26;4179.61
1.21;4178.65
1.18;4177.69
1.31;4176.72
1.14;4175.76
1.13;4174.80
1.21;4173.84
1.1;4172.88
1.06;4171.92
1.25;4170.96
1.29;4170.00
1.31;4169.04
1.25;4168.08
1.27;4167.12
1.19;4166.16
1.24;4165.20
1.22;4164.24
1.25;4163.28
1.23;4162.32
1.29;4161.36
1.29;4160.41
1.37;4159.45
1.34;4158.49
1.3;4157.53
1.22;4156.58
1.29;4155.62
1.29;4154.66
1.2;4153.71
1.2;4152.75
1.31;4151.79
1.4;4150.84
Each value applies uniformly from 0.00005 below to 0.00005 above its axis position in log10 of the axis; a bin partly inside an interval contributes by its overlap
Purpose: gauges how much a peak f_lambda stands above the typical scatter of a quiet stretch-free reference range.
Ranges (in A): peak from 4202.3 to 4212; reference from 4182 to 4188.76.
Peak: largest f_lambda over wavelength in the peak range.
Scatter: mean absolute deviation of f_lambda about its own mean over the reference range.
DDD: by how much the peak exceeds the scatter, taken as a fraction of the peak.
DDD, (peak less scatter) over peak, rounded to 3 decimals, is 0.966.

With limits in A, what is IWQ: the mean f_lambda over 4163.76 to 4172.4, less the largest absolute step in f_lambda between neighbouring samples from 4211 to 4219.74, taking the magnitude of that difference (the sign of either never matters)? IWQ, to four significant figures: 1.091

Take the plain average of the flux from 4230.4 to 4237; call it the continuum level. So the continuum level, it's 1.24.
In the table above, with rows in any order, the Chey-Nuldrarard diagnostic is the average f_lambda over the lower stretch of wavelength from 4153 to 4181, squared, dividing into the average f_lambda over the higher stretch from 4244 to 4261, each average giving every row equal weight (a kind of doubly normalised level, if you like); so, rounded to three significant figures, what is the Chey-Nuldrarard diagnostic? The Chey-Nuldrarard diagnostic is 0.797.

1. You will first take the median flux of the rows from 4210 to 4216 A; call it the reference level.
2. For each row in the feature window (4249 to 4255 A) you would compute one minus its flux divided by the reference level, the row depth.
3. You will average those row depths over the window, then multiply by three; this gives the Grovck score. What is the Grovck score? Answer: 0.12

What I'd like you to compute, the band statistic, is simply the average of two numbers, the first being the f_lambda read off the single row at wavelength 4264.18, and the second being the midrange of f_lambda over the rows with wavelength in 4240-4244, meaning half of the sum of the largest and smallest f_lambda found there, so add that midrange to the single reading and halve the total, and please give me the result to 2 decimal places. 1.23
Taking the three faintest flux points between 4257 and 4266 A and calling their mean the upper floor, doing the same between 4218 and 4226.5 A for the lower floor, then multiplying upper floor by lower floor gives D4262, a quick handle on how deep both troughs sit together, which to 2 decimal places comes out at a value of 1.29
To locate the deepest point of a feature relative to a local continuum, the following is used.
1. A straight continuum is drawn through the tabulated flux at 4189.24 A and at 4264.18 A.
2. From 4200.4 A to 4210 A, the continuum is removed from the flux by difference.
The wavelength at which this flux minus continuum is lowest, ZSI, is 4201.80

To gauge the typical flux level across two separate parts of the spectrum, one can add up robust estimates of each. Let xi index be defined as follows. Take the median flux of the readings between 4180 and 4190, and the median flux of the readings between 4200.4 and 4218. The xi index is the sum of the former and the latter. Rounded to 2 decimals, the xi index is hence 2.43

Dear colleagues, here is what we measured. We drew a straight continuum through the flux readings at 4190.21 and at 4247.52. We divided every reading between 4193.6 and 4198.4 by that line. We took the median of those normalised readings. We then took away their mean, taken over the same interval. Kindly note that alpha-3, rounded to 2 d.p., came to 0.00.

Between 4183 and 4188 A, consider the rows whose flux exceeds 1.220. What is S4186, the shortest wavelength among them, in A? 4184.42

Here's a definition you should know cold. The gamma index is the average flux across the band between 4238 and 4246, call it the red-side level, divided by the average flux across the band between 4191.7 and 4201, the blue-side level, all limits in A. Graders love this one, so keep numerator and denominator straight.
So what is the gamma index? 0.98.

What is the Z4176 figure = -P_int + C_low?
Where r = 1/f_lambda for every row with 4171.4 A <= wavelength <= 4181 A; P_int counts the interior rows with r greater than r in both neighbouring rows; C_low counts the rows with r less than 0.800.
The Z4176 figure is 1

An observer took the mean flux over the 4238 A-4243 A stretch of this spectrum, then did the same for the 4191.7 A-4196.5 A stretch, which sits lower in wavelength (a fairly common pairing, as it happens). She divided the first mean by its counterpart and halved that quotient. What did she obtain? 0.47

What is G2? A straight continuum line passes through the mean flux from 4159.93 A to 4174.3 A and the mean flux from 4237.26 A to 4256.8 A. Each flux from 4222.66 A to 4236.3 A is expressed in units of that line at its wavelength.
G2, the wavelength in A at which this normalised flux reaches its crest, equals 4230.93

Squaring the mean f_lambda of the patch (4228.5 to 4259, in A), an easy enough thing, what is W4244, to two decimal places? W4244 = 1.50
